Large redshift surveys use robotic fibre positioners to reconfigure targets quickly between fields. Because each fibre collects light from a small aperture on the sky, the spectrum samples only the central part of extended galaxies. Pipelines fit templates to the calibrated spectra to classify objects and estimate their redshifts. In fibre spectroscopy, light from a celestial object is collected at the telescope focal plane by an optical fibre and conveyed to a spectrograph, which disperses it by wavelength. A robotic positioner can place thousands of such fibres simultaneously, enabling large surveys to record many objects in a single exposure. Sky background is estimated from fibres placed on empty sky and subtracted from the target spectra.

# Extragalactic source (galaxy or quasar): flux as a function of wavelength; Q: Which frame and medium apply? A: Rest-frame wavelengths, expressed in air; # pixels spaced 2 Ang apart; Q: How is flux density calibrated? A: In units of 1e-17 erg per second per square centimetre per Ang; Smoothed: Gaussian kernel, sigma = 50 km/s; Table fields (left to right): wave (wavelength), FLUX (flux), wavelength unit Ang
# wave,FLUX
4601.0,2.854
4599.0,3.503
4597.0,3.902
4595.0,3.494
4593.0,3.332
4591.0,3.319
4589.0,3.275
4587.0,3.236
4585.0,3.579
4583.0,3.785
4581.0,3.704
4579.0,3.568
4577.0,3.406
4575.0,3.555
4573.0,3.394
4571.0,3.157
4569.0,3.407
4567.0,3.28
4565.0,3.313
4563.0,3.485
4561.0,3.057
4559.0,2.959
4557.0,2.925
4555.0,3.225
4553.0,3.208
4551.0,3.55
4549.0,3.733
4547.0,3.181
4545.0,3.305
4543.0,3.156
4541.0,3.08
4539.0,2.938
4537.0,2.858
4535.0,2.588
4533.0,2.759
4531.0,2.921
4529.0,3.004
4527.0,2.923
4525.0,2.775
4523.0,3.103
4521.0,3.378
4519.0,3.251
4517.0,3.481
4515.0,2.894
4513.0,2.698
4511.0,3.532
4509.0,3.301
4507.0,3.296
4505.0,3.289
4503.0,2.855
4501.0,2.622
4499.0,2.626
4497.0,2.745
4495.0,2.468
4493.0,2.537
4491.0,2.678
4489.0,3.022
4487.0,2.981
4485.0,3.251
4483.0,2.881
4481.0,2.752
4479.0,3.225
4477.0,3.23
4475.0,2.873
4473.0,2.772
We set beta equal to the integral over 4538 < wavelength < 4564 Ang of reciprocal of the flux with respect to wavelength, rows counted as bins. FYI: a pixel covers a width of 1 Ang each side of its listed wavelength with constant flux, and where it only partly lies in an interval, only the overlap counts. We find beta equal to 8.13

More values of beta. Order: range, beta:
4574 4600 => 7.42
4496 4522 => 8.55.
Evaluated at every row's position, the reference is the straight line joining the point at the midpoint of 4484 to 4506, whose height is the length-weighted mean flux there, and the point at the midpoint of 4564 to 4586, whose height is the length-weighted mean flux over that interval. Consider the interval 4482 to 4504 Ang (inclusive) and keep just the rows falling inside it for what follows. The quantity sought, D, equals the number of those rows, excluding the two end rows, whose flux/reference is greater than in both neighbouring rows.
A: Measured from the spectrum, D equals 3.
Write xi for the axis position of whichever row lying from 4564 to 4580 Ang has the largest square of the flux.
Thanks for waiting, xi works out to 4579.0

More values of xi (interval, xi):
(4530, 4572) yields 4549.0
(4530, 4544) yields 4543.0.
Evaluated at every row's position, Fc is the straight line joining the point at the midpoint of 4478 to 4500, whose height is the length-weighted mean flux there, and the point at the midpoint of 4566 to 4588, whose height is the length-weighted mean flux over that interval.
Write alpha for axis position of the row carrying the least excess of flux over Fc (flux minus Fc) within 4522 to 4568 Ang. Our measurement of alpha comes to 4535.0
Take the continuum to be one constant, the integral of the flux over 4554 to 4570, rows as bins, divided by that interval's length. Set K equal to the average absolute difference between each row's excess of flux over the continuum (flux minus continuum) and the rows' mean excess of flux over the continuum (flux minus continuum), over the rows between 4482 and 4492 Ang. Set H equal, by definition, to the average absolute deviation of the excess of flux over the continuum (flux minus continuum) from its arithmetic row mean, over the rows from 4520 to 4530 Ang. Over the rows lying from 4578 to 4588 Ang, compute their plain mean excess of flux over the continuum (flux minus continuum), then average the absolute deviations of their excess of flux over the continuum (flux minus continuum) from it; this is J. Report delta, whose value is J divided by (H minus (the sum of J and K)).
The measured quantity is -1.14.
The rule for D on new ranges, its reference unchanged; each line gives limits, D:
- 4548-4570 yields 2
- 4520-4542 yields 1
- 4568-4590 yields 2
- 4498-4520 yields 3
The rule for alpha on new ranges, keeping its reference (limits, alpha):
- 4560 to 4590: 4587.0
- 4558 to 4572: 4559.0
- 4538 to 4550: 4539.0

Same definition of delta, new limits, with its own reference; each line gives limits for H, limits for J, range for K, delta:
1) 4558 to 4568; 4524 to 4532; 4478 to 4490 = -1.48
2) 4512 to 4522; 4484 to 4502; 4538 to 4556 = -1.89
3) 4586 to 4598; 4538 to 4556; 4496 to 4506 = -0.92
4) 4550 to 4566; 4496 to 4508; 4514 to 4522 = -1.00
